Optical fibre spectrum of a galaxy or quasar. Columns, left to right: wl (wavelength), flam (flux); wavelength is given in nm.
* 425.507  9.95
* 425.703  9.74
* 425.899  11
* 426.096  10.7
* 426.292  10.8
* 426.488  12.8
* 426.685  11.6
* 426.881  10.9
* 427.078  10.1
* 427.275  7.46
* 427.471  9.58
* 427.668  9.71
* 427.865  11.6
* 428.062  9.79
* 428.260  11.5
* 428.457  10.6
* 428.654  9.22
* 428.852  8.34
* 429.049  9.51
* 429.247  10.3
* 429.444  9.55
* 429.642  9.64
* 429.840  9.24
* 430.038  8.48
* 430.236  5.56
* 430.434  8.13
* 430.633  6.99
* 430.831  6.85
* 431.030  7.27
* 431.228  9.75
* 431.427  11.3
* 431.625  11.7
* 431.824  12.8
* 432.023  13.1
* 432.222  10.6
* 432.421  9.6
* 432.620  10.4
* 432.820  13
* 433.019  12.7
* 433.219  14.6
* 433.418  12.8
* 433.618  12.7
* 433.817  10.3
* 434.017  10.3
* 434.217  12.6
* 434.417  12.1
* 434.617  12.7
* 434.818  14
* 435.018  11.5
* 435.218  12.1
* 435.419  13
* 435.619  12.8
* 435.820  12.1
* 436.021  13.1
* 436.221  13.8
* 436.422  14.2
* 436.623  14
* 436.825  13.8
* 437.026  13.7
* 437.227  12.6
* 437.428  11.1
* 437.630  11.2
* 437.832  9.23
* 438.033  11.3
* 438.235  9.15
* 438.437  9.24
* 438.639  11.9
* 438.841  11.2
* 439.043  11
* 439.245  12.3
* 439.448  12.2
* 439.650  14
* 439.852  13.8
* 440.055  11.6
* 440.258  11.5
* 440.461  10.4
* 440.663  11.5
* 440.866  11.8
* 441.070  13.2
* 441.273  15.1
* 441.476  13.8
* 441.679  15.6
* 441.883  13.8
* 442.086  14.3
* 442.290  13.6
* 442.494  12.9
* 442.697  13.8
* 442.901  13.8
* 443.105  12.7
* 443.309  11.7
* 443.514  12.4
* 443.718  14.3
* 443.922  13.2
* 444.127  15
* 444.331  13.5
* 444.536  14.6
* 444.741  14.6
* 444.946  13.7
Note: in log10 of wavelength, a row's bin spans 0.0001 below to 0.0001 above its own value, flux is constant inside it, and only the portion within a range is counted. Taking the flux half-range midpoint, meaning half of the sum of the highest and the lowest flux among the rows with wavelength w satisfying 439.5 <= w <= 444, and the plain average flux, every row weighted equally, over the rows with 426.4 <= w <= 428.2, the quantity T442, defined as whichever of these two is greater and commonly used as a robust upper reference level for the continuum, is 13.0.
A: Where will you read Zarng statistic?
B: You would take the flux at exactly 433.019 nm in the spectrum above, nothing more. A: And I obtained 12.7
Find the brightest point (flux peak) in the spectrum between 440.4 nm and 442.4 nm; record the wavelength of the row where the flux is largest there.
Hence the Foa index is 441.679 nm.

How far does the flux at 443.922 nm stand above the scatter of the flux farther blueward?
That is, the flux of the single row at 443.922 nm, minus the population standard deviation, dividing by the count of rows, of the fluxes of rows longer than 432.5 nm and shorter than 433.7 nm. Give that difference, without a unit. 12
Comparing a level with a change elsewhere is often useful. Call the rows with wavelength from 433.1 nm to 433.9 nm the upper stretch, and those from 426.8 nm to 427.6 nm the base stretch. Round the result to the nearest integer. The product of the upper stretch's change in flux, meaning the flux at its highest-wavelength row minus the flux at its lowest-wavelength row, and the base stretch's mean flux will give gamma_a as -41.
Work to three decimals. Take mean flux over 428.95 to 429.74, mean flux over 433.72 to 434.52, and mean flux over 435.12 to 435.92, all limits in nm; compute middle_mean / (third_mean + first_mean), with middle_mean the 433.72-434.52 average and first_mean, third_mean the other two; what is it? 0.509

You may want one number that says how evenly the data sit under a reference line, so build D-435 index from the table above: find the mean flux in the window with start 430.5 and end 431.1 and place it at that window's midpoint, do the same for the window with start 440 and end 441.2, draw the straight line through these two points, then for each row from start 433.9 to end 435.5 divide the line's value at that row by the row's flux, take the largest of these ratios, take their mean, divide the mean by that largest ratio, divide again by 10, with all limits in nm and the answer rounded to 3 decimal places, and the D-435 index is 0.088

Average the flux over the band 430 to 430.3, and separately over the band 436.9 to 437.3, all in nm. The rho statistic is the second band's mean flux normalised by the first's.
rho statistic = 1.9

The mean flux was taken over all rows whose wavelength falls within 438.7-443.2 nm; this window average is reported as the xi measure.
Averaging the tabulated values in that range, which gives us 12.9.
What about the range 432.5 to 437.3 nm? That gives 12.7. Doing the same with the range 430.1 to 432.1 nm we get 9.3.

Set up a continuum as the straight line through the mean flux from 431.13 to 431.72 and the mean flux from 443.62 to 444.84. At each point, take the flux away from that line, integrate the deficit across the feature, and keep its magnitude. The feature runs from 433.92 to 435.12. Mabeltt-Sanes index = 0.59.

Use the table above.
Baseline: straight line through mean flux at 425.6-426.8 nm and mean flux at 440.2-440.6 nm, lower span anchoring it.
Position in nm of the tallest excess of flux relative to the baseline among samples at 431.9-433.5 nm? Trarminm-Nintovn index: 433.219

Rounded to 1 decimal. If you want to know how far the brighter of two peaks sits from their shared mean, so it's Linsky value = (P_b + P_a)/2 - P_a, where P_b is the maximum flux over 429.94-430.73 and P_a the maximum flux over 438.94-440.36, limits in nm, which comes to -2.8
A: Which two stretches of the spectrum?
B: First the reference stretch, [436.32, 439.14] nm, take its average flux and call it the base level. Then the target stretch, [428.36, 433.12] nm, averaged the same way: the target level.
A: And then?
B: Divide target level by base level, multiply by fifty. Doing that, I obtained 42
